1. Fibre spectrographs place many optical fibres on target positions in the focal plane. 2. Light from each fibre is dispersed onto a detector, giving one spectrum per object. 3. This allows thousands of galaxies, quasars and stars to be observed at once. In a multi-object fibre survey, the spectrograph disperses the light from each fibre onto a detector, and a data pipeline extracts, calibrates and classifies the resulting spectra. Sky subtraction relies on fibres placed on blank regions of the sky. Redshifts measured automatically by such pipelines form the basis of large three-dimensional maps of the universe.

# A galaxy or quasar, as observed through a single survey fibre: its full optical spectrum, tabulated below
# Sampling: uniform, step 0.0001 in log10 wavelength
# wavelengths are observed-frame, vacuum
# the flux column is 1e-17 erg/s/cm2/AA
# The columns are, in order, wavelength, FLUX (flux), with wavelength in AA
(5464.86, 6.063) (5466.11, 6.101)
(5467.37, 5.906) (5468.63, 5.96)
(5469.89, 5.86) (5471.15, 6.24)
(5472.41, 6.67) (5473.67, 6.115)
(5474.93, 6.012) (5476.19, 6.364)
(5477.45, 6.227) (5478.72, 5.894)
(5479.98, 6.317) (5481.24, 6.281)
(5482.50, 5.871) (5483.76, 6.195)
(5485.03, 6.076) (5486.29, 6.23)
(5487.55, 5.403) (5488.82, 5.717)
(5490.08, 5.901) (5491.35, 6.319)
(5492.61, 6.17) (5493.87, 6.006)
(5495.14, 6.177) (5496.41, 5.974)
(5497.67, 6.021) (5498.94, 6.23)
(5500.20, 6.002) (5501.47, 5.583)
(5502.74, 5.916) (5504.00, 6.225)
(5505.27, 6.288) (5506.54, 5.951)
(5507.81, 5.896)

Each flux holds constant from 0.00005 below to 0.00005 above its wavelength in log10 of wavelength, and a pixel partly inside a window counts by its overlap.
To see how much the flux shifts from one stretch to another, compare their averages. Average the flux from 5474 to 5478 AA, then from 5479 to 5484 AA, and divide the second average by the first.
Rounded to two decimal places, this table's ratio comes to 0.99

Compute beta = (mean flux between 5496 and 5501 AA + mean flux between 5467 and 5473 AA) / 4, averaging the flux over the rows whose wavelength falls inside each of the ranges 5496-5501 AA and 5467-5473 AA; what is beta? 3.05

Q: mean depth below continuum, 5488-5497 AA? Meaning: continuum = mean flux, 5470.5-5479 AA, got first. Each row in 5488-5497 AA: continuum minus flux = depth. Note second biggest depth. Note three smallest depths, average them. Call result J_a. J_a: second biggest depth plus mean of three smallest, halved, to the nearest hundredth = 0.16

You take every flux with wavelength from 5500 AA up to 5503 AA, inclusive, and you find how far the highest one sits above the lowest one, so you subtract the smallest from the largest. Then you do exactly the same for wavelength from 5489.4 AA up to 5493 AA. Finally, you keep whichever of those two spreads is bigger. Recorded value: 0.419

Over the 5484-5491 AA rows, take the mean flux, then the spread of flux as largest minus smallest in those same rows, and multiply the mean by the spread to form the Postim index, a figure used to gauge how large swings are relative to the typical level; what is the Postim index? 4.9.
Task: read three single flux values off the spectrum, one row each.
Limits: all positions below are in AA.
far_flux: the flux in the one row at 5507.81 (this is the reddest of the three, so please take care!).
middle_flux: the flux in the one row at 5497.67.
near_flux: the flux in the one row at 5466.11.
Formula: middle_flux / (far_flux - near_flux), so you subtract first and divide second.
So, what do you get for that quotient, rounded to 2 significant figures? -29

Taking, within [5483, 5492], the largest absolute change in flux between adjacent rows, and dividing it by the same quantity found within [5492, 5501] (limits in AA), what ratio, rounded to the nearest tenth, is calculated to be 3.6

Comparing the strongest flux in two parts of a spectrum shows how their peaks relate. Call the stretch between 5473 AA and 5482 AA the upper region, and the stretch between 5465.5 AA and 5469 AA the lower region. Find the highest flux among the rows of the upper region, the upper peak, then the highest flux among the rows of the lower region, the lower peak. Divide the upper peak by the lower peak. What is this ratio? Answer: 1.04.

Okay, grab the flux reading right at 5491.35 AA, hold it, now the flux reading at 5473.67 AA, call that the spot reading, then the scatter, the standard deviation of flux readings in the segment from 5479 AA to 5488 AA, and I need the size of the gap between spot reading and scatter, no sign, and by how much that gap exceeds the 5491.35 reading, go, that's -0.5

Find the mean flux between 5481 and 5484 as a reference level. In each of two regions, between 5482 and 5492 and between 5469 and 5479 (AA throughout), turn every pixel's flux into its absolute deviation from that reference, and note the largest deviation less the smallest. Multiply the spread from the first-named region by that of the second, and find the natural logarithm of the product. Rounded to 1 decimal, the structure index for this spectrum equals -1.0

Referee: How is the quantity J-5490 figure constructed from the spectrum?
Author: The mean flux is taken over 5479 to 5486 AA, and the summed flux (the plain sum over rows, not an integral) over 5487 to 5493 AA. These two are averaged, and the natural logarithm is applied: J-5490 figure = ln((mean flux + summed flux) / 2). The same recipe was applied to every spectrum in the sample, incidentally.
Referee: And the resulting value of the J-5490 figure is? 2.88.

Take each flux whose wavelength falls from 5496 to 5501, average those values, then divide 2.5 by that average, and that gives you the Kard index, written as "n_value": 0.413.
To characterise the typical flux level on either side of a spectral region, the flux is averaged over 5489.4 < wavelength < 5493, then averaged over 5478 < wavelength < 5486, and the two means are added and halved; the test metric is 6.118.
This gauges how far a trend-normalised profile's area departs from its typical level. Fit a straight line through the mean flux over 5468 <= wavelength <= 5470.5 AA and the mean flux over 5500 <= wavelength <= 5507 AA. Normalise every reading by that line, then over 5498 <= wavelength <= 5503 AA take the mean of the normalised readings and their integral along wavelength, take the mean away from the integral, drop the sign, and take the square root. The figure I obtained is 2.0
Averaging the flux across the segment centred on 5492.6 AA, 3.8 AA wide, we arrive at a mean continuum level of 6.17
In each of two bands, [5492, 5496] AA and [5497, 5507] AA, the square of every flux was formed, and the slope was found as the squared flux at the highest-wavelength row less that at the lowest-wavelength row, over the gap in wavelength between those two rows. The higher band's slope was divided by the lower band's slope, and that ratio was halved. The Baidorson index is -1.4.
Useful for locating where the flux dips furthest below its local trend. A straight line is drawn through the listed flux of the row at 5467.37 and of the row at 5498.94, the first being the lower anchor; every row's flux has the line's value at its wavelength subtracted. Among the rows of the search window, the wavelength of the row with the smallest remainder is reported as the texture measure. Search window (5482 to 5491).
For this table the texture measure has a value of 5487.55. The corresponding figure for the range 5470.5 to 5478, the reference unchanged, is 5474.93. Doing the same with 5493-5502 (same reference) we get 5501.47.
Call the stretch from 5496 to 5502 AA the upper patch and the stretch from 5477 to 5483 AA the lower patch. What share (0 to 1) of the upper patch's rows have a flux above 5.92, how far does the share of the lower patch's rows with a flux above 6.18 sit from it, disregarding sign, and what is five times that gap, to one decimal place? 1.0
